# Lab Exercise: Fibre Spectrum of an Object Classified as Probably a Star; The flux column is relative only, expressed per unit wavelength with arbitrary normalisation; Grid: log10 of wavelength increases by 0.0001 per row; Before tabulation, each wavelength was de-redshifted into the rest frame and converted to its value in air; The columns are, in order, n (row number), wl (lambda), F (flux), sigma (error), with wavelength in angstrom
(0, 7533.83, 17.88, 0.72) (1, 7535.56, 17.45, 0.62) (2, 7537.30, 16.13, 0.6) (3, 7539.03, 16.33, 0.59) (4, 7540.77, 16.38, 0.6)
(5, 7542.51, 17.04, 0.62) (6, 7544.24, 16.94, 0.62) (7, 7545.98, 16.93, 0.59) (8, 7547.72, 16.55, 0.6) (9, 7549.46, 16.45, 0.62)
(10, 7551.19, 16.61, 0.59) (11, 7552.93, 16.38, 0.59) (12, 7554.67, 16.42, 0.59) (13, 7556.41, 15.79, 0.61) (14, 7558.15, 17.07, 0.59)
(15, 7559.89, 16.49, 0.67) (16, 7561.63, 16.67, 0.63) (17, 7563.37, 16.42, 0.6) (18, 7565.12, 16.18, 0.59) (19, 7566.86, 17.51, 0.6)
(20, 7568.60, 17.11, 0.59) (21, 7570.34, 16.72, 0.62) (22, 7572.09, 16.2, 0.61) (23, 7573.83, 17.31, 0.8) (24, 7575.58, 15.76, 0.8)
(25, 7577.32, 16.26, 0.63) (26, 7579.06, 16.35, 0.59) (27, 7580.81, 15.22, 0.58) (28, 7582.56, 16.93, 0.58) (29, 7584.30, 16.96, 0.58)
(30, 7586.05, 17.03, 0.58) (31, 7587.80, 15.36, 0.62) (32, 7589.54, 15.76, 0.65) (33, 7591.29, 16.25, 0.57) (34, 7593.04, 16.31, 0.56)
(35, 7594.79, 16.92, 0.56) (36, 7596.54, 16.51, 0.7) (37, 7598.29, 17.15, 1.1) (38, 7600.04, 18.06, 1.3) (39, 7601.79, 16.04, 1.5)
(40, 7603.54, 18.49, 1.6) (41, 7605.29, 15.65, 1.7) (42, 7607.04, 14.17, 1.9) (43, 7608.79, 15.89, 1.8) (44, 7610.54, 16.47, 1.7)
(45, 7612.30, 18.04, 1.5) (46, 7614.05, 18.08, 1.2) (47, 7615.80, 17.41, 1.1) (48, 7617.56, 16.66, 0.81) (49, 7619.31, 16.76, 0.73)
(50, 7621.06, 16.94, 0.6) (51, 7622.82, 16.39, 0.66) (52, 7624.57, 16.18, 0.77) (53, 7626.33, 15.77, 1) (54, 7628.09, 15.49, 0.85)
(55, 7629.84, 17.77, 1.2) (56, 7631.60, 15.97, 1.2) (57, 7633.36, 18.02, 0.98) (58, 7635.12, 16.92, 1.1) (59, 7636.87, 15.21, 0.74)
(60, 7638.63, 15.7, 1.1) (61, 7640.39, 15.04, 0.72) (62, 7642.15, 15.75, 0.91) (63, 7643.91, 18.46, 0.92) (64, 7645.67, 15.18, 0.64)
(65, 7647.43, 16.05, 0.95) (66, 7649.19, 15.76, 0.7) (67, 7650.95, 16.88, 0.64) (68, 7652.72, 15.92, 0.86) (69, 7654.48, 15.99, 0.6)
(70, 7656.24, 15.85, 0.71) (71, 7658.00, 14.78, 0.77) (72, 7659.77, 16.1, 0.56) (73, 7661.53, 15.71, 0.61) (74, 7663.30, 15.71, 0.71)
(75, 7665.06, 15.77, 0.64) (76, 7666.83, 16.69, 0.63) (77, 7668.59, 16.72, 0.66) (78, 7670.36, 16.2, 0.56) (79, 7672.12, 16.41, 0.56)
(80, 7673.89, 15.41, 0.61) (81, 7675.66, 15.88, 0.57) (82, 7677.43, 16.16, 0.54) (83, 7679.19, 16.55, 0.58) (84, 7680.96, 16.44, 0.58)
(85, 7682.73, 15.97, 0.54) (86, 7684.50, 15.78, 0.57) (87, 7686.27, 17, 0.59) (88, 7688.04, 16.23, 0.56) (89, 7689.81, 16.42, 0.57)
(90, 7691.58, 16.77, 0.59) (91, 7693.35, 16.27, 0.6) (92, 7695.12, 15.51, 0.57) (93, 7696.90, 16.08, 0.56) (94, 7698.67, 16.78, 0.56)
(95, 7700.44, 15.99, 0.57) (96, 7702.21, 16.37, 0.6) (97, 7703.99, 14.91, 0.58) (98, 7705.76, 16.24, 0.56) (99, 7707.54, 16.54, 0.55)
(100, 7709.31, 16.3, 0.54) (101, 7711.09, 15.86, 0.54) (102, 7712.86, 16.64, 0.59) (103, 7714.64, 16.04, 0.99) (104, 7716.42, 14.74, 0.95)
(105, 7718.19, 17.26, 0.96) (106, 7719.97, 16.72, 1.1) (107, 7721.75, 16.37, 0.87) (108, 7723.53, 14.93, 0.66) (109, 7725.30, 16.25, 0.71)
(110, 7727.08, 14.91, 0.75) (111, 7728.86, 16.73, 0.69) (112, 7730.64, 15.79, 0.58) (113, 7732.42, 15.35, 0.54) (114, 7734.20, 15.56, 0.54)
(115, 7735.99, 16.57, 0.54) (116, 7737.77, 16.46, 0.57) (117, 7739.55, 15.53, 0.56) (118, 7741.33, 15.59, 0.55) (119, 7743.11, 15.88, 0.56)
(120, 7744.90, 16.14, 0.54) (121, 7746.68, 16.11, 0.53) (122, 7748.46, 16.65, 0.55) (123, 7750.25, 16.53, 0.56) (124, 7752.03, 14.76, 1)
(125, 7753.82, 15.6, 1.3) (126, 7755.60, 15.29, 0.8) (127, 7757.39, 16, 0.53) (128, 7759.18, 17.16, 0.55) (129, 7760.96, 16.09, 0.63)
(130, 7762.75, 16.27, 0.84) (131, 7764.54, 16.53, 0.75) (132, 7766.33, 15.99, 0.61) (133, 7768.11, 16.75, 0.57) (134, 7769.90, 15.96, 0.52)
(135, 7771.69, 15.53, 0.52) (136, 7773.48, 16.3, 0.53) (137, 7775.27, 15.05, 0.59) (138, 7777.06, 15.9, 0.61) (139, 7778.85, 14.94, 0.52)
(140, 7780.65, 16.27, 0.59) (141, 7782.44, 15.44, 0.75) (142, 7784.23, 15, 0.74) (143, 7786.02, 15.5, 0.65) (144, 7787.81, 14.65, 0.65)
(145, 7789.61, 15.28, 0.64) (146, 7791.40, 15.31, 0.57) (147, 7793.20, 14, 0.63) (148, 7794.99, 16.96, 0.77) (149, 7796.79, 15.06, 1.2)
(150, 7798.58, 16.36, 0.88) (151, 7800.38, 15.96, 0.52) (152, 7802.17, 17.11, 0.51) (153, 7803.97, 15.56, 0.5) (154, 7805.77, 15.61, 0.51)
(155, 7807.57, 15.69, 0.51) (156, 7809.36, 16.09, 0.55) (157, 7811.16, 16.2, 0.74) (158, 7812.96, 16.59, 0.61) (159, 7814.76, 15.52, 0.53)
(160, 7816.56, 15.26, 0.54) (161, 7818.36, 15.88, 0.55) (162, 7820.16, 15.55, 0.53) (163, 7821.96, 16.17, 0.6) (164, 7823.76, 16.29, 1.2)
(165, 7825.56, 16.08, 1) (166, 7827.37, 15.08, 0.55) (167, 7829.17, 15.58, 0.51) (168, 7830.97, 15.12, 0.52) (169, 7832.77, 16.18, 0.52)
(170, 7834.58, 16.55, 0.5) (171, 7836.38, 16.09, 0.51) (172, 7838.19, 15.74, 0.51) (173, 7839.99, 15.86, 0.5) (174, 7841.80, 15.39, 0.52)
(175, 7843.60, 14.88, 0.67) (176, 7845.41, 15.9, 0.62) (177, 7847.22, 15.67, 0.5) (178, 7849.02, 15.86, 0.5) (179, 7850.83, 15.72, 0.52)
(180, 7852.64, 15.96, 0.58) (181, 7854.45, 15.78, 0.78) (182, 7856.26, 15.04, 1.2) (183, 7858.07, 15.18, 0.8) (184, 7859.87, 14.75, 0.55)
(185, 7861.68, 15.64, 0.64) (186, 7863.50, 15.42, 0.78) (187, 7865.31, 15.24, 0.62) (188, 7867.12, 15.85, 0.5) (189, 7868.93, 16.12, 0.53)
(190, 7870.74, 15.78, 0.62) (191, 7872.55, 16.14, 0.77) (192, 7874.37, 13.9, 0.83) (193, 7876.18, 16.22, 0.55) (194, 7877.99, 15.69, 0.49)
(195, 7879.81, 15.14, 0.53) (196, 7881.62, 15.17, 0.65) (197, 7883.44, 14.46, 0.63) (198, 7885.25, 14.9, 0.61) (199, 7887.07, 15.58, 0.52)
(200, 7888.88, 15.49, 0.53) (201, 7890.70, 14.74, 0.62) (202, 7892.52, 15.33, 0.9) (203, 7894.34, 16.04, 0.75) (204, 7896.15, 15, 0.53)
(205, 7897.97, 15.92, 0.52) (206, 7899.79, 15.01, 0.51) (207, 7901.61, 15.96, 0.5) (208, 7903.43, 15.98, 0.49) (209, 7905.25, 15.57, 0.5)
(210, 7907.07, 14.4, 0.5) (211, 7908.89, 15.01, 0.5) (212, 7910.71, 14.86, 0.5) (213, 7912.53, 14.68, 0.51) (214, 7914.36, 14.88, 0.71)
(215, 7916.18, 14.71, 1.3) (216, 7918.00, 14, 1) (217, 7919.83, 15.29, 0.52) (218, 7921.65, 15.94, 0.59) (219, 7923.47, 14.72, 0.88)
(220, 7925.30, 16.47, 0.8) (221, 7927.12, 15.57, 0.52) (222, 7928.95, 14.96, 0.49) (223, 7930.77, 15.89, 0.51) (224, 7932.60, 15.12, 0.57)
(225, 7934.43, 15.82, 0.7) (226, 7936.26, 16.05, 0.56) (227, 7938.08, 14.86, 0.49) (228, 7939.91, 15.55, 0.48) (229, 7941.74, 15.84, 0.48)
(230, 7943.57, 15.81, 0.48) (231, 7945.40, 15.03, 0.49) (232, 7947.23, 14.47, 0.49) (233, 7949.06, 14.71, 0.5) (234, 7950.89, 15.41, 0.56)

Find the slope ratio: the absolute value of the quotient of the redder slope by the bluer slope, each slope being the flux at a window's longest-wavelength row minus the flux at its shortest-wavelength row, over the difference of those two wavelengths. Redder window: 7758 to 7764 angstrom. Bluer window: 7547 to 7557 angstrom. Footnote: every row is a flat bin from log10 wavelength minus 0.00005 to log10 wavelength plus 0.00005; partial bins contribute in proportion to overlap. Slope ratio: 2.9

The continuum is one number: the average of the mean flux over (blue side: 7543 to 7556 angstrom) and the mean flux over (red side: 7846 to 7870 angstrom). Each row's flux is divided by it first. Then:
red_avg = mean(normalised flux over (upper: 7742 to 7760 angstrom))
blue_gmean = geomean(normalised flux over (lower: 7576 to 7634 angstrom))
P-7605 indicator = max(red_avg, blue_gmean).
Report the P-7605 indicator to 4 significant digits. 1.029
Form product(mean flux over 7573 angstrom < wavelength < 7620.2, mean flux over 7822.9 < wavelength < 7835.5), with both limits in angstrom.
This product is 263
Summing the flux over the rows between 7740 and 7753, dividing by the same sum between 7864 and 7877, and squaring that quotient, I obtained 1.04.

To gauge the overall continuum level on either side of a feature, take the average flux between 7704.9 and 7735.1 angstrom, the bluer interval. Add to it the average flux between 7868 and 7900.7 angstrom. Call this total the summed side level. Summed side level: 31.4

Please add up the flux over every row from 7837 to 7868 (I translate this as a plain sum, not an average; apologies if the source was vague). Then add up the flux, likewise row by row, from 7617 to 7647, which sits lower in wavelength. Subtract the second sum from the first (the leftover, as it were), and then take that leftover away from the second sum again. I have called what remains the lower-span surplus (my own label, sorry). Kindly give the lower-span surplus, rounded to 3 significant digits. 293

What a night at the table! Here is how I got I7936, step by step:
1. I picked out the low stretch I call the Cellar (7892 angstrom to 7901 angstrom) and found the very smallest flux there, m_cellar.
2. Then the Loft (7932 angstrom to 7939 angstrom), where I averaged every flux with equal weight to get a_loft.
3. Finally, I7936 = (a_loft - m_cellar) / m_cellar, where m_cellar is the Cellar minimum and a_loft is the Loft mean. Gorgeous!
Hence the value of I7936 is 0.03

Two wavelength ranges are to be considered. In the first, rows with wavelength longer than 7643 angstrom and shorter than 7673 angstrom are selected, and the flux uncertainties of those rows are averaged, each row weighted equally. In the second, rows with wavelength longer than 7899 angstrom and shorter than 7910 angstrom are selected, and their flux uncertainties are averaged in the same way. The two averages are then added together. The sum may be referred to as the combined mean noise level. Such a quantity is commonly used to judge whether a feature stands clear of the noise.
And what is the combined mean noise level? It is 1.19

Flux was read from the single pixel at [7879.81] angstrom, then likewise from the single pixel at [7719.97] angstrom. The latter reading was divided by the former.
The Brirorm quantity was 1.10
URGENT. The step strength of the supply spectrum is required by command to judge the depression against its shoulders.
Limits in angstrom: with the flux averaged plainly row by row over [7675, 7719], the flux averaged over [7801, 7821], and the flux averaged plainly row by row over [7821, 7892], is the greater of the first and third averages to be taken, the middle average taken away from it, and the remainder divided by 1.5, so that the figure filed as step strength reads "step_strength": 0.18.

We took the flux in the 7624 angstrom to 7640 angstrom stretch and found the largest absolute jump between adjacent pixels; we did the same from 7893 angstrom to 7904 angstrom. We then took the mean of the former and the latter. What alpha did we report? 1.7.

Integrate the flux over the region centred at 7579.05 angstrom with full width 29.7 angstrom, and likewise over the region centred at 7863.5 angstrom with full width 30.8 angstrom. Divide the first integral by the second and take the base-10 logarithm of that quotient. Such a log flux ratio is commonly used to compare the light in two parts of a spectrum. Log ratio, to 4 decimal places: 0.0079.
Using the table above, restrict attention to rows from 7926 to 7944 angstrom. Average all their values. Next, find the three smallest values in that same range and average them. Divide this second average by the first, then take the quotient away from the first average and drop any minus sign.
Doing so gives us 14.6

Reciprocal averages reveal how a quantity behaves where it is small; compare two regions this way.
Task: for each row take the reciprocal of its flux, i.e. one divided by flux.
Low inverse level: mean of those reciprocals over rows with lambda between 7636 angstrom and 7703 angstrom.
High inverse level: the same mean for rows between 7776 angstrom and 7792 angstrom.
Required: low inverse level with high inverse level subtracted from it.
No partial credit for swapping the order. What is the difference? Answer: -0.0029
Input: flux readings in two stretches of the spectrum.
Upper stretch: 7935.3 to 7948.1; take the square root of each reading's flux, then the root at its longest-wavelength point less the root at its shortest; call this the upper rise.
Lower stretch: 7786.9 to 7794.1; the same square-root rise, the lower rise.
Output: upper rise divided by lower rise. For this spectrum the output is 2.4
